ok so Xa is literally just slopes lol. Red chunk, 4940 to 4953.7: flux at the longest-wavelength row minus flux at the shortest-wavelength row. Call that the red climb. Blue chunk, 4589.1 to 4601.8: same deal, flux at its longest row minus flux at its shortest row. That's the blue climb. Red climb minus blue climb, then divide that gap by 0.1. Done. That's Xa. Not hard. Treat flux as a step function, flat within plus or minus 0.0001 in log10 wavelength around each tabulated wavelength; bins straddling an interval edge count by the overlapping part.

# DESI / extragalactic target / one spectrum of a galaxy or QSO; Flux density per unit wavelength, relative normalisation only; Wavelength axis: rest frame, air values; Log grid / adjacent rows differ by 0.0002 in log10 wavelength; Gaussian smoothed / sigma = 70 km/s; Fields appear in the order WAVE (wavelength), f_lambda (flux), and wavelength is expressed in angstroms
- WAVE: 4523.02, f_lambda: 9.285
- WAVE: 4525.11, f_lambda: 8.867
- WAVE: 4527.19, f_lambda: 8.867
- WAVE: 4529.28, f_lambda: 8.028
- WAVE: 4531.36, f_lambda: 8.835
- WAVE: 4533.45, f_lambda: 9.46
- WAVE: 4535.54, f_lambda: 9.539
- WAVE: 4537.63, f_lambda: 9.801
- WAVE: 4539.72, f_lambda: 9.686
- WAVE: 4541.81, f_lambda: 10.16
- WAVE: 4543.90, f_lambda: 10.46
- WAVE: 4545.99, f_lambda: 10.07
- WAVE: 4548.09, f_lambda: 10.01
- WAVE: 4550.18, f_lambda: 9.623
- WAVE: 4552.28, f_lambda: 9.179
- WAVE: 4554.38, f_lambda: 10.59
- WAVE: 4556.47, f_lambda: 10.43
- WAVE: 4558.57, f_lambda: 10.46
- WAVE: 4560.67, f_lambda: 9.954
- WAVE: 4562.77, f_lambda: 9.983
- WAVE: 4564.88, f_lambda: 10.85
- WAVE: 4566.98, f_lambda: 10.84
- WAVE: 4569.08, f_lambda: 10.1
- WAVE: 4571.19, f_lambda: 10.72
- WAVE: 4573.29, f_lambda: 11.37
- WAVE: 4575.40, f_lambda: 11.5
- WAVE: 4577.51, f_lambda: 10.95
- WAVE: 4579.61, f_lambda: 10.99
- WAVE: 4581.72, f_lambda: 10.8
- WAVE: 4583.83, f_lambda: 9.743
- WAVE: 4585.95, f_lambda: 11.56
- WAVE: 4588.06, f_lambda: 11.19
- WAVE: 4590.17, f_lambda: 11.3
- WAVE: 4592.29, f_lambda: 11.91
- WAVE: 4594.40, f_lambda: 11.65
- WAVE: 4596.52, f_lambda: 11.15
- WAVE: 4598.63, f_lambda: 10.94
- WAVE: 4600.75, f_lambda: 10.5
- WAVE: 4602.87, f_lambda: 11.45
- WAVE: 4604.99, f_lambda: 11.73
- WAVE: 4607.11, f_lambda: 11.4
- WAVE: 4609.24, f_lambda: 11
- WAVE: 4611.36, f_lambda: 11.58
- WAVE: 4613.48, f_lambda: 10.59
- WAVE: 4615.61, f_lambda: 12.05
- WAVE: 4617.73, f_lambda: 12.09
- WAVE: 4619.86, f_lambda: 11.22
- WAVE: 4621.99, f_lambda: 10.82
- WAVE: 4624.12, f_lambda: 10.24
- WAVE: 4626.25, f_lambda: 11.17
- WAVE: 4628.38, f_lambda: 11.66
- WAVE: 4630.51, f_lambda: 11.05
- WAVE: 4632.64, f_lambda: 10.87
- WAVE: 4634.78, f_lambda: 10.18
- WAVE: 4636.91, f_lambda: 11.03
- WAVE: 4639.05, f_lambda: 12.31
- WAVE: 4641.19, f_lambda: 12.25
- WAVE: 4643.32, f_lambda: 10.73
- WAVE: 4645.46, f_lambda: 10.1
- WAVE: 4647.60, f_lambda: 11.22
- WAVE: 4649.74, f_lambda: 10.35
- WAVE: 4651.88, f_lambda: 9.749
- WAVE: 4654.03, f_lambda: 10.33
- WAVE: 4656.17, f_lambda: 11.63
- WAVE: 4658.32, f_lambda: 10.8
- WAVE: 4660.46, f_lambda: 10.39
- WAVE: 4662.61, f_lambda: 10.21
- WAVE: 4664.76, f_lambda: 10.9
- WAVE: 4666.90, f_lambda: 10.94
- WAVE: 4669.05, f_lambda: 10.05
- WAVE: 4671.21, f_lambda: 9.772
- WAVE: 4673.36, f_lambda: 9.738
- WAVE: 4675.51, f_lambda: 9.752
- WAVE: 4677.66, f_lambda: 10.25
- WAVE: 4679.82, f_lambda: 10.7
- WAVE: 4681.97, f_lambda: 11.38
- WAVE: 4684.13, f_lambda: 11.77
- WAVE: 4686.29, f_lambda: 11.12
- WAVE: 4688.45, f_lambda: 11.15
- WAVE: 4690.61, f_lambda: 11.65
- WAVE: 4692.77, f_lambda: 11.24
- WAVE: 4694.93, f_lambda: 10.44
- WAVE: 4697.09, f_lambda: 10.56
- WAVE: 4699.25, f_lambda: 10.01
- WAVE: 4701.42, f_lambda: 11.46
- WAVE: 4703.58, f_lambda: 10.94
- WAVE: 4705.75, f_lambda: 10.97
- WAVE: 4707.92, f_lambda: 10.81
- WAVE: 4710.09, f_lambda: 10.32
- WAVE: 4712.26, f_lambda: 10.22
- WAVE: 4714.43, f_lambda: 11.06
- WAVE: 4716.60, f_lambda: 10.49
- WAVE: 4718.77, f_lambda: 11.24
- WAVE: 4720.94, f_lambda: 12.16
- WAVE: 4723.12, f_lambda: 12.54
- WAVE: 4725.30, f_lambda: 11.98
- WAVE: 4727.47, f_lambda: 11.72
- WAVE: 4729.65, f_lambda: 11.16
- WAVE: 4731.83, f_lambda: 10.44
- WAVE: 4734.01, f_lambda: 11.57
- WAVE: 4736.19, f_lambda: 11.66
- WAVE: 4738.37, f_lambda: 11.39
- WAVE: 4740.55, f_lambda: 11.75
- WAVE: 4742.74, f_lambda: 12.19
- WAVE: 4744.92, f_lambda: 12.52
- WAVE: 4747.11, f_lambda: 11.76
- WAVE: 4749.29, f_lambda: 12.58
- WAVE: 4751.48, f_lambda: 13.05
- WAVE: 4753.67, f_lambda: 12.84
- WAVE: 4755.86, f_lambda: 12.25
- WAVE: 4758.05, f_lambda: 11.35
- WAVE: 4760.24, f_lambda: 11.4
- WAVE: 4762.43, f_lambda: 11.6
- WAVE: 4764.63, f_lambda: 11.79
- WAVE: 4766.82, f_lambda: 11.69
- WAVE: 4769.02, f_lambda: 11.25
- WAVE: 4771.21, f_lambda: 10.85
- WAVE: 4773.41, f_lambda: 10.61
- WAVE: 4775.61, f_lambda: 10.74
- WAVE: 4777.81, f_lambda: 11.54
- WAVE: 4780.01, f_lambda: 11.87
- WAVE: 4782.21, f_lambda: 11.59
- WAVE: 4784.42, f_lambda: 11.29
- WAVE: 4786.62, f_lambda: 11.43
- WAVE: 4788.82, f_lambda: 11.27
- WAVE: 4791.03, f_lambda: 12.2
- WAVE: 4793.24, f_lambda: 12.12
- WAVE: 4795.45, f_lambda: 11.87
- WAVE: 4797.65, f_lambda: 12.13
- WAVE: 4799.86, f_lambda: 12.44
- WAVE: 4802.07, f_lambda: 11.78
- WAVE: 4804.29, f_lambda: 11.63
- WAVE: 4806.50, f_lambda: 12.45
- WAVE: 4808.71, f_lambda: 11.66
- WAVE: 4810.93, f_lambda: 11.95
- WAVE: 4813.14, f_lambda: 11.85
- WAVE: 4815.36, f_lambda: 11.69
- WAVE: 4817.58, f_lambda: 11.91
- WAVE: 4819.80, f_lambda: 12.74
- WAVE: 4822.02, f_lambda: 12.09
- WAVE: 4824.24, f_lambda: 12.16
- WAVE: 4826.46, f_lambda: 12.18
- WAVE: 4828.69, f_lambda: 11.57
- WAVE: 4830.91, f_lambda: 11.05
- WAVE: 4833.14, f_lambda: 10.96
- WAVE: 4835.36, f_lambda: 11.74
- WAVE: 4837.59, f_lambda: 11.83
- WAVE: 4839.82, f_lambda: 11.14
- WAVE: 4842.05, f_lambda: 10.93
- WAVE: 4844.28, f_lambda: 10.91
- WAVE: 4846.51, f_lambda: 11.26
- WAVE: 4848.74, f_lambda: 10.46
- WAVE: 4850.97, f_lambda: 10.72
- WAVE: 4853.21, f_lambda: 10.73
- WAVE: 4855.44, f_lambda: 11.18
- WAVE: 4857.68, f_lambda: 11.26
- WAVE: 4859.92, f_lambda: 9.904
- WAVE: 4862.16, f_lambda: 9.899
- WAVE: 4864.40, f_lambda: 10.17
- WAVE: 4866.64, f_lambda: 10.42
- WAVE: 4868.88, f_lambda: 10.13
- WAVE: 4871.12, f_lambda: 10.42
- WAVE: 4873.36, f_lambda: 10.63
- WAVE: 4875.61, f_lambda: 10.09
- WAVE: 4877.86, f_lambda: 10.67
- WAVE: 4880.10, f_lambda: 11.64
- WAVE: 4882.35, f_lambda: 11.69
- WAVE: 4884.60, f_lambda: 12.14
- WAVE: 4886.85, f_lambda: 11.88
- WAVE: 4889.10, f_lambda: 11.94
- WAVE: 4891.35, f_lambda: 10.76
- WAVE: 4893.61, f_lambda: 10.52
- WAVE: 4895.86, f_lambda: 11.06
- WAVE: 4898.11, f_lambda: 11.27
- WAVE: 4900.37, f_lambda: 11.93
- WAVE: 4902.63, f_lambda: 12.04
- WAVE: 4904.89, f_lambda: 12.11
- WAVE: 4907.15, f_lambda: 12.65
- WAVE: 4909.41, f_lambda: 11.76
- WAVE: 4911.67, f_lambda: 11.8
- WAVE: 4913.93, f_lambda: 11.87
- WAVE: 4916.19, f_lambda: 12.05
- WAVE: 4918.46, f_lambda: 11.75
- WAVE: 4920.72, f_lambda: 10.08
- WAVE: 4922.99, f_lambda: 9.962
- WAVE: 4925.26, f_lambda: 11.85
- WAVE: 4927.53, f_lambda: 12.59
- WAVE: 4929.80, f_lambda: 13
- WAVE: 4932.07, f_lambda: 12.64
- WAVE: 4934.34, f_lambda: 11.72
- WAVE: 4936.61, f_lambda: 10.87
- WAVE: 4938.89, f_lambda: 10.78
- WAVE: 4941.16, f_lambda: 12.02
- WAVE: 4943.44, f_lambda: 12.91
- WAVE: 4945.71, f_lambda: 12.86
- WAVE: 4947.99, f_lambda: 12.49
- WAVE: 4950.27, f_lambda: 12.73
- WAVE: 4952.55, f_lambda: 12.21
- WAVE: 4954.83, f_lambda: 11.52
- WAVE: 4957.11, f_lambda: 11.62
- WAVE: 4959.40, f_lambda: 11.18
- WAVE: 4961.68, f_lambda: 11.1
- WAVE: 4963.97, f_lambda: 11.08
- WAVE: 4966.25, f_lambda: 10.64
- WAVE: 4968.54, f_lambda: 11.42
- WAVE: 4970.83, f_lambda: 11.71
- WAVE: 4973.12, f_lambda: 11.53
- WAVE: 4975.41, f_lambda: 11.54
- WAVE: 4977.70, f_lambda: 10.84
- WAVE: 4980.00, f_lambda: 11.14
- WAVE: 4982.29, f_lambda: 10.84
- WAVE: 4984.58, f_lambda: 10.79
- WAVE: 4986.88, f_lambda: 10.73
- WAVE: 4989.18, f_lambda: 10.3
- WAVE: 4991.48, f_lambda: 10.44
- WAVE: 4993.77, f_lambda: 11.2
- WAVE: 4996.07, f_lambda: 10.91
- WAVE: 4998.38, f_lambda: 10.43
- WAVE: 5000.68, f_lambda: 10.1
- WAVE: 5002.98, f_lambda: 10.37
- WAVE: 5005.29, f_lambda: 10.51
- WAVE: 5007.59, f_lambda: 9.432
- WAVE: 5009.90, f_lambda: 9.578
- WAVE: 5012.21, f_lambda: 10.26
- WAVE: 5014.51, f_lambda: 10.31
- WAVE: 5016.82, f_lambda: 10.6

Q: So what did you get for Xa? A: 10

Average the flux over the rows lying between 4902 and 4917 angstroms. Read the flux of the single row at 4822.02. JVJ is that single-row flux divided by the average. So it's 1.00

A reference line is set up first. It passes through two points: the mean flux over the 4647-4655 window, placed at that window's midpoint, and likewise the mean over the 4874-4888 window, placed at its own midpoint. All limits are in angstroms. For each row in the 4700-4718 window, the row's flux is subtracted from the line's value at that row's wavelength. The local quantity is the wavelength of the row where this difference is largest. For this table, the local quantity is 4712.26 angstroms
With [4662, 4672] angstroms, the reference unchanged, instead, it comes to 4671.21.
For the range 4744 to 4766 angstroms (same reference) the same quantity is 4758.05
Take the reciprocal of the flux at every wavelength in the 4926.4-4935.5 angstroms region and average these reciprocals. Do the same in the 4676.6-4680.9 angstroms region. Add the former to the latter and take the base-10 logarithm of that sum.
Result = -0.755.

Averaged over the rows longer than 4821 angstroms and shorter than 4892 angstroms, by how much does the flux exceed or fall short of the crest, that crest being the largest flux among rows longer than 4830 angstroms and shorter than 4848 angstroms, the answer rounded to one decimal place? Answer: -0.8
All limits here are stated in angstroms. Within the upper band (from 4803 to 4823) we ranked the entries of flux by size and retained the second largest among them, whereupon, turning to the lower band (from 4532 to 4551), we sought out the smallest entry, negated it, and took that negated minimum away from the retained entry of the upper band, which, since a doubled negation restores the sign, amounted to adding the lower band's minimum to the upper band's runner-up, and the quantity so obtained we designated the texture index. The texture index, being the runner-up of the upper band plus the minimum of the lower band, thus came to 21.9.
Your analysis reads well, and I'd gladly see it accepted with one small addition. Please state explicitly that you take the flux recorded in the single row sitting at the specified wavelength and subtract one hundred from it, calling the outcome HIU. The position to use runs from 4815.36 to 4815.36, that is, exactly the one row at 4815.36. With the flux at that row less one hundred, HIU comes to -88.3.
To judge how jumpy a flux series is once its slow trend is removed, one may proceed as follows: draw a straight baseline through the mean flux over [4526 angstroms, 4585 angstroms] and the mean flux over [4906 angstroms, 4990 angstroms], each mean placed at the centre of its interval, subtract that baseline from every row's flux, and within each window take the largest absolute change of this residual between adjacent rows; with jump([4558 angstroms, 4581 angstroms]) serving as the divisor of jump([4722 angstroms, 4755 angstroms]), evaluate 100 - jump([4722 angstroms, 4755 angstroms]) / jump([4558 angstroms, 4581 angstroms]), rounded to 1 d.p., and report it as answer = 98.7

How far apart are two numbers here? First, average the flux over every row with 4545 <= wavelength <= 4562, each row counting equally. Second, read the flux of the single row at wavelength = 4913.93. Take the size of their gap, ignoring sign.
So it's 1.8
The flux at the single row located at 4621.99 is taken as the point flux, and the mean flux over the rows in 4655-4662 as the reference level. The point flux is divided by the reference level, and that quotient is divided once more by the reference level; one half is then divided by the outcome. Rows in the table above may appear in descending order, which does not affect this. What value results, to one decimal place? 5.5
